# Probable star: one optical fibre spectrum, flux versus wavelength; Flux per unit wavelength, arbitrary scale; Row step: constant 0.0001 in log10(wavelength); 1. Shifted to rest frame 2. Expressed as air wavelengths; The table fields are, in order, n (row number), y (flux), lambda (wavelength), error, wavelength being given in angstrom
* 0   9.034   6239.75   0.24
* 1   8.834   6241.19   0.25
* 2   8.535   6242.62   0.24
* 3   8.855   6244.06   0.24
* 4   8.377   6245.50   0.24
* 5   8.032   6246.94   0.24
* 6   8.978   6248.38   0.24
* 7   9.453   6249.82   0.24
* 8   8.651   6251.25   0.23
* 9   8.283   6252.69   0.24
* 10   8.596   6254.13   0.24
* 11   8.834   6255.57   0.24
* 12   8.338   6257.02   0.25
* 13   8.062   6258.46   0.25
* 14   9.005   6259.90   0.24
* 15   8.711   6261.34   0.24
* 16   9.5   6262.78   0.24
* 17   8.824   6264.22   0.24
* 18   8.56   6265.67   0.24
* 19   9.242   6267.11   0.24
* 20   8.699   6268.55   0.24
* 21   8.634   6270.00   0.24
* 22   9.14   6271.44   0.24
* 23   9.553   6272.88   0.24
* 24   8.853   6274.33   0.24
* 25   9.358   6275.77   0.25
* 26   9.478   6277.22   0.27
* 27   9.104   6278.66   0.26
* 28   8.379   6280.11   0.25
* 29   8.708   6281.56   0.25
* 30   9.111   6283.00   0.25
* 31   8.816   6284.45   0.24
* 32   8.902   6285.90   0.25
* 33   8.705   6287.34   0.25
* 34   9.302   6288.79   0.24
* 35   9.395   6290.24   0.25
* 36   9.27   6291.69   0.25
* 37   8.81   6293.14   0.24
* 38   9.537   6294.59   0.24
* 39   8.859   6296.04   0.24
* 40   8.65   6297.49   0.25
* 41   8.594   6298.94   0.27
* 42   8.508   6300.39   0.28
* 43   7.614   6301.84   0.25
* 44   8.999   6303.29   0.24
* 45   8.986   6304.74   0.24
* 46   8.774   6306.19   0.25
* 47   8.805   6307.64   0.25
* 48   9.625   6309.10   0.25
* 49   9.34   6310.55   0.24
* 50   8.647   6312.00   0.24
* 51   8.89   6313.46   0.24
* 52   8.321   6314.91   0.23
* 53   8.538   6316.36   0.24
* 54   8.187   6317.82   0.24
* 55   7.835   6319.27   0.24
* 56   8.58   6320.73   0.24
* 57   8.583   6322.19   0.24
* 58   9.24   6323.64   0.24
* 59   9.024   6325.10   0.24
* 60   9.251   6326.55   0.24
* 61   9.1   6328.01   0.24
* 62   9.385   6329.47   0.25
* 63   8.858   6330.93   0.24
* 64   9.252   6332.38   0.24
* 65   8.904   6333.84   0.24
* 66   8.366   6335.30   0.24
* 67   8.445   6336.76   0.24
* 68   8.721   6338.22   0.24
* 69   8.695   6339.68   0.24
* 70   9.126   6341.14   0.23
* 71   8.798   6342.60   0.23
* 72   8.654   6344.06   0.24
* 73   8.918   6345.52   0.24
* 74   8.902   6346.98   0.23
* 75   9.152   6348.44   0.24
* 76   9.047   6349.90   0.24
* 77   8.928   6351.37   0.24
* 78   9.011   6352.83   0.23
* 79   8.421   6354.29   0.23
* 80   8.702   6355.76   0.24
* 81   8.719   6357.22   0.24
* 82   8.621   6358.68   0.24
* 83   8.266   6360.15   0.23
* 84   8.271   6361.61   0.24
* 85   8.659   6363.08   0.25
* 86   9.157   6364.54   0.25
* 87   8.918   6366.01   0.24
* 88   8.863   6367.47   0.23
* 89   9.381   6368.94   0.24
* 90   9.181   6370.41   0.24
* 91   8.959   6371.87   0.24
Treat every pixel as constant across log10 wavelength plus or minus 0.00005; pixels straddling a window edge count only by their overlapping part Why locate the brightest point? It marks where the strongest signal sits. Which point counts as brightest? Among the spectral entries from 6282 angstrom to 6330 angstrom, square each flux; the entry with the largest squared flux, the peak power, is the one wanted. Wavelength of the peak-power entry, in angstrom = 6309.10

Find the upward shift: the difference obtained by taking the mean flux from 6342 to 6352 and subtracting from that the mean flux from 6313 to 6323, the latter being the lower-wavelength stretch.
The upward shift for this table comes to 0.50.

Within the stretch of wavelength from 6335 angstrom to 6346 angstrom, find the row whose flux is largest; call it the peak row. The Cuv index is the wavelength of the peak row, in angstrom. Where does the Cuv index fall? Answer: 6341.14 angstrom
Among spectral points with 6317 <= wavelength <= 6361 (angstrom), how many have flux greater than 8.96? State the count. 10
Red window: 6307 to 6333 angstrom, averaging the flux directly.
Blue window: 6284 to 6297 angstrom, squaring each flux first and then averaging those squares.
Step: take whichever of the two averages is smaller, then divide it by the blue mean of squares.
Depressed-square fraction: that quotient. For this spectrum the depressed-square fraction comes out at 0.108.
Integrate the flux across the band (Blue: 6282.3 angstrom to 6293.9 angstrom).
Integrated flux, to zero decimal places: 105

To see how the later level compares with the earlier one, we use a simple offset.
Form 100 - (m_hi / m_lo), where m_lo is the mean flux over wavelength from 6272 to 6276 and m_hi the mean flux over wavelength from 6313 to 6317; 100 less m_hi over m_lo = 99.07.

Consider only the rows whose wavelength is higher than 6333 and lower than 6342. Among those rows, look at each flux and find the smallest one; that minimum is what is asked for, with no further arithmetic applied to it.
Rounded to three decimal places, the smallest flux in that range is 8.366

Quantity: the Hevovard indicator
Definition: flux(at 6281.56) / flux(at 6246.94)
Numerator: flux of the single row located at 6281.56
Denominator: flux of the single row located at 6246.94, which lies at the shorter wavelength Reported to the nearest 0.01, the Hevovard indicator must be 1.08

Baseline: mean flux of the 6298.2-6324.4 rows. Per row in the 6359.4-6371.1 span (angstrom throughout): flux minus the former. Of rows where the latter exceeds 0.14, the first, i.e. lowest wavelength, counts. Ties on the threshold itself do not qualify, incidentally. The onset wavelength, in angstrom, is 6364.54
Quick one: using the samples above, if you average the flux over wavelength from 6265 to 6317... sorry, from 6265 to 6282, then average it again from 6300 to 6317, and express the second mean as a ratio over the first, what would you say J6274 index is 0.98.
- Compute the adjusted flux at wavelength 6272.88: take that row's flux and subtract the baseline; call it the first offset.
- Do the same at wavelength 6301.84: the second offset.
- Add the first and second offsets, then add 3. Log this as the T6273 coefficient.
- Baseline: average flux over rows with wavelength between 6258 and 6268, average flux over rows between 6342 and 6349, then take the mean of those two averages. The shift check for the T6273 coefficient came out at 2.4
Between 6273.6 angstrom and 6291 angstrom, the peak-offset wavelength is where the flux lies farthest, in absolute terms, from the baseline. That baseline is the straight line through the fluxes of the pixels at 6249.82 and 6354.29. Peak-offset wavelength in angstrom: 6280.11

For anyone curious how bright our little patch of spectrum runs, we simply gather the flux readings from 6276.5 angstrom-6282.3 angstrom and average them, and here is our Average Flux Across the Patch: 8.92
